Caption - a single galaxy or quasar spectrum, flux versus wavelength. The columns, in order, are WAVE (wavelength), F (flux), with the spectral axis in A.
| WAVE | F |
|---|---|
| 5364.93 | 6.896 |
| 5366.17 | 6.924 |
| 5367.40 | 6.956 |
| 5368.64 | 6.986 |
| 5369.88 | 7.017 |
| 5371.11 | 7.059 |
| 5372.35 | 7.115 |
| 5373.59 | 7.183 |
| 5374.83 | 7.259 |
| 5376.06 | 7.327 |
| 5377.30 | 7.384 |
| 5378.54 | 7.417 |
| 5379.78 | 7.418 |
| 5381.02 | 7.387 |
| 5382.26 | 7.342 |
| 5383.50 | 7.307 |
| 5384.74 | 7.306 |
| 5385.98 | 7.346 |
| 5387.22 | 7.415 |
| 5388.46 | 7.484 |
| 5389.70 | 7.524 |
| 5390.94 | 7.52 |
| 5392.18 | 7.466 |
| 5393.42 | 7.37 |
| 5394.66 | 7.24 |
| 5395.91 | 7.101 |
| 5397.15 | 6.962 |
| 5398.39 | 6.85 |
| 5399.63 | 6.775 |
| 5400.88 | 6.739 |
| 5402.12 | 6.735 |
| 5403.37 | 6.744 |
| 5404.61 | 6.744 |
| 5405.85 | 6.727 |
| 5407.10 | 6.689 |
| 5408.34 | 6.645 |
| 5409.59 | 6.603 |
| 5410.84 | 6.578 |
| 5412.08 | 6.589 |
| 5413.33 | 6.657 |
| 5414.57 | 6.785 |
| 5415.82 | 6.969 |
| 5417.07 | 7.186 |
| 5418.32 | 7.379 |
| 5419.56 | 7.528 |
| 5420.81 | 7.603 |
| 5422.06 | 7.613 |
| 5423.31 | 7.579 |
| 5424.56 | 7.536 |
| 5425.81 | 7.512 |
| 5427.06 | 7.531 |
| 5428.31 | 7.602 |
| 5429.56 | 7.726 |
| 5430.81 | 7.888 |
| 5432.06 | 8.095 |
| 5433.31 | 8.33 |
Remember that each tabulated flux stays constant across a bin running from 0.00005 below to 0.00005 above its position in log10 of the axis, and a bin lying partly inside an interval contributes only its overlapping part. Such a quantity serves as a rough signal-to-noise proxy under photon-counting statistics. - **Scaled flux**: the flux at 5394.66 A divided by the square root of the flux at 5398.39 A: 2.77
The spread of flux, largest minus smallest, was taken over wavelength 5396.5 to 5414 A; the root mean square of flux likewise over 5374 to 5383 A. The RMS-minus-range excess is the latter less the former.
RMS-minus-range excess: 6.98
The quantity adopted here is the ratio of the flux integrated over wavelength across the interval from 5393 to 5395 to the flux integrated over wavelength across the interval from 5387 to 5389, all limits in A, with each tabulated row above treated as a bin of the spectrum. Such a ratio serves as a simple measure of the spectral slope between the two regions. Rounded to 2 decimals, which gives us 0.98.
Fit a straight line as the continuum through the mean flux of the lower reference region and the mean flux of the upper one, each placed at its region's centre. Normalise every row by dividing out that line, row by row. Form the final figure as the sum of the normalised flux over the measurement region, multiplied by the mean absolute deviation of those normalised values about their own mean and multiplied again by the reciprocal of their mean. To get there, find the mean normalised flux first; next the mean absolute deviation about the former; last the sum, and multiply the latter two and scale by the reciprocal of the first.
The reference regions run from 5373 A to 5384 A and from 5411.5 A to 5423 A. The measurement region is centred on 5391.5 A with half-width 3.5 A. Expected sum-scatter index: 0.064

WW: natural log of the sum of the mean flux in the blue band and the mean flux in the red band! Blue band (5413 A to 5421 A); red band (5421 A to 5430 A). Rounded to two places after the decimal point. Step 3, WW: 2.69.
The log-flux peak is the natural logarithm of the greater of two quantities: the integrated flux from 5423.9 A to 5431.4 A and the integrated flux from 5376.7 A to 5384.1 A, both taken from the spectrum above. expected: 4.05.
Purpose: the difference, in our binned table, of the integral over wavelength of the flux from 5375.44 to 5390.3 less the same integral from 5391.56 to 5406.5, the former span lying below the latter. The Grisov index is 6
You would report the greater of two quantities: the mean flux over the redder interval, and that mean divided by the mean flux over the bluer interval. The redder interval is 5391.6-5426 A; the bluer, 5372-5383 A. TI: 7.03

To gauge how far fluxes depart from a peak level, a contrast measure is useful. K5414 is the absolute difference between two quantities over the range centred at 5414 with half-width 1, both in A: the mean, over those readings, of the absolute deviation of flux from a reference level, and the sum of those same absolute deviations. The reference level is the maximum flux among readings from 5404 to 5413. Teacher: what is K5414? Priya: 0.1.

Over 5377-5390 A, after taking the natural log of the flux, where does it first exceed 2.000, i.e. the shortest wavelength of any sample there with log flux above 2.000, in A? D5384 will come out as 5378.54 A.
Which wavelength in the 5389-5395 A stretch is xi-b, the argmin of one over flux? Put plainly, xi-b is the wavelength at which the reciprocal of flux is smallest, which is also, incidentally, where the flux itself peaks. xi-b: 5389.70 A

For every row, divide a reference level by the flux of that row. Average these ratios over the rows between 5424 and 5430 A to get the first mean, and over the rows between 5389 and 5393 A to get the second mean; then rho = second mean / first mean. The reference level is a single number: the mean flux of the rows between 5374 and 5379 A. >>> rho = 1.01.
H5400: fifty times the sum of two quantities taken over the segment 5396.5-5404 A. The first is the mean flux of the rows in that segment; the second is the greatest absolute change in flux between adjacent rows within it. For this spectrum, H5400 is 346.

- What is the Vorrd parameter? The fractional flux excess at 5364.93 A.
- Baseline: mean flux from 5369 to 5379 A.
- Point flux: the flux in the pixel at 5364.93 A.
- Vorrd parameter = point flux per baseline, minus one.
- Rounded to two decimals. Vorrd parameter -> -0.04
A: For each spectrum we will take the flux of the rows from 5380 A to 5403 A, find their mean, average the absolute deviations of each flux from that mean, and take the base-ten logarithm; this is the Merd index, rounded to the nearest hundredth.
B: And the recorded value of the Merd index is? -0.63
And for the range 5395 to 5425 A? -0.50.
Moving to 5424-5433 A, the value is -0.76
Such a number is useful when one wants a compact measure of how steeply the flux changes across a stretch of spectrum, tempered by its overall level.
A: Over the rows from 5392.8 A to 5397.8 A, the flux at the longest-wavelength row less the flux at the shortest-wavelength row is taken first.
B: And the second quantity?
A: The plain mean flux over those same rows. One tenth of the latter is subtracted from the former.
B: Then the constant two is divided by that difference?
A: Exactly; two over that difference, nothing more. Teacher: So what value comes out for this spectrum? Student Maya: -1.8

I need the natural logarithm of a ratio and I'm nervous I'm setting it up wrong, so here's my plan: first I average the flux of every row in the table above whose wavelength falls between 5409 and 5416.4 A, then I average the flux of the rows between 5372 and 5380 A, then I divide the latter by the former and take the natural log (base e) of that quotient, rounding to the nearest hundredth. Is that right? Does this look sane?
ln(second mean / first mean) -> 0.09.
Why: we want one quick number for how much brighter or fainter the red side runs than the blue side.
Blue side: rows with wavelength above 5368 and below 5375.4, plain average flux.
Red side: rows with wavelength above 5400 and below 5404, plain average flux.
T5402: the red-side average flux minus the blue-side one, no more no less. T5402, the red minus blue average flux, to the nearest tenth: -0.4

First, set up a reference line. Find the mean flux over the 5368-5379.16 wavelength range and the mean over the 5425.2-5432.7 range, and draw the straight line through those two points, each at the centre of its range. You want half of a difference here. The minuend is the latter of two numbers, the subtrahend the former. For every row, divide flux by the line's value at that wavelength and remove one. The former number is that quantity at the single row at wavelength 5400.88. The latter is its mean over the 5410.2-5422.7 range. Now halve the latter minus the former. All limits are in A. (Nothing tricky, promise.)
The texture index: 0.014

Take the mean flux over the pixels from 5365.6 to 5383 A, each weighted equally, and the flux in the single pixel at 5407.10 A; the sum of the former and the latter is 13.89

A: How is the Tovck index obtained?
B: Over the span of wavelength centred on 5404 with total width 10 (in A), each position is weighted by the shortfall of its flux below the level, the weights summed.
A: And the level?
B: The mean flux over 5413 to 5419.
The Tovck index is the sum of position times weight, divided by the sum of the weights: 5404.3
